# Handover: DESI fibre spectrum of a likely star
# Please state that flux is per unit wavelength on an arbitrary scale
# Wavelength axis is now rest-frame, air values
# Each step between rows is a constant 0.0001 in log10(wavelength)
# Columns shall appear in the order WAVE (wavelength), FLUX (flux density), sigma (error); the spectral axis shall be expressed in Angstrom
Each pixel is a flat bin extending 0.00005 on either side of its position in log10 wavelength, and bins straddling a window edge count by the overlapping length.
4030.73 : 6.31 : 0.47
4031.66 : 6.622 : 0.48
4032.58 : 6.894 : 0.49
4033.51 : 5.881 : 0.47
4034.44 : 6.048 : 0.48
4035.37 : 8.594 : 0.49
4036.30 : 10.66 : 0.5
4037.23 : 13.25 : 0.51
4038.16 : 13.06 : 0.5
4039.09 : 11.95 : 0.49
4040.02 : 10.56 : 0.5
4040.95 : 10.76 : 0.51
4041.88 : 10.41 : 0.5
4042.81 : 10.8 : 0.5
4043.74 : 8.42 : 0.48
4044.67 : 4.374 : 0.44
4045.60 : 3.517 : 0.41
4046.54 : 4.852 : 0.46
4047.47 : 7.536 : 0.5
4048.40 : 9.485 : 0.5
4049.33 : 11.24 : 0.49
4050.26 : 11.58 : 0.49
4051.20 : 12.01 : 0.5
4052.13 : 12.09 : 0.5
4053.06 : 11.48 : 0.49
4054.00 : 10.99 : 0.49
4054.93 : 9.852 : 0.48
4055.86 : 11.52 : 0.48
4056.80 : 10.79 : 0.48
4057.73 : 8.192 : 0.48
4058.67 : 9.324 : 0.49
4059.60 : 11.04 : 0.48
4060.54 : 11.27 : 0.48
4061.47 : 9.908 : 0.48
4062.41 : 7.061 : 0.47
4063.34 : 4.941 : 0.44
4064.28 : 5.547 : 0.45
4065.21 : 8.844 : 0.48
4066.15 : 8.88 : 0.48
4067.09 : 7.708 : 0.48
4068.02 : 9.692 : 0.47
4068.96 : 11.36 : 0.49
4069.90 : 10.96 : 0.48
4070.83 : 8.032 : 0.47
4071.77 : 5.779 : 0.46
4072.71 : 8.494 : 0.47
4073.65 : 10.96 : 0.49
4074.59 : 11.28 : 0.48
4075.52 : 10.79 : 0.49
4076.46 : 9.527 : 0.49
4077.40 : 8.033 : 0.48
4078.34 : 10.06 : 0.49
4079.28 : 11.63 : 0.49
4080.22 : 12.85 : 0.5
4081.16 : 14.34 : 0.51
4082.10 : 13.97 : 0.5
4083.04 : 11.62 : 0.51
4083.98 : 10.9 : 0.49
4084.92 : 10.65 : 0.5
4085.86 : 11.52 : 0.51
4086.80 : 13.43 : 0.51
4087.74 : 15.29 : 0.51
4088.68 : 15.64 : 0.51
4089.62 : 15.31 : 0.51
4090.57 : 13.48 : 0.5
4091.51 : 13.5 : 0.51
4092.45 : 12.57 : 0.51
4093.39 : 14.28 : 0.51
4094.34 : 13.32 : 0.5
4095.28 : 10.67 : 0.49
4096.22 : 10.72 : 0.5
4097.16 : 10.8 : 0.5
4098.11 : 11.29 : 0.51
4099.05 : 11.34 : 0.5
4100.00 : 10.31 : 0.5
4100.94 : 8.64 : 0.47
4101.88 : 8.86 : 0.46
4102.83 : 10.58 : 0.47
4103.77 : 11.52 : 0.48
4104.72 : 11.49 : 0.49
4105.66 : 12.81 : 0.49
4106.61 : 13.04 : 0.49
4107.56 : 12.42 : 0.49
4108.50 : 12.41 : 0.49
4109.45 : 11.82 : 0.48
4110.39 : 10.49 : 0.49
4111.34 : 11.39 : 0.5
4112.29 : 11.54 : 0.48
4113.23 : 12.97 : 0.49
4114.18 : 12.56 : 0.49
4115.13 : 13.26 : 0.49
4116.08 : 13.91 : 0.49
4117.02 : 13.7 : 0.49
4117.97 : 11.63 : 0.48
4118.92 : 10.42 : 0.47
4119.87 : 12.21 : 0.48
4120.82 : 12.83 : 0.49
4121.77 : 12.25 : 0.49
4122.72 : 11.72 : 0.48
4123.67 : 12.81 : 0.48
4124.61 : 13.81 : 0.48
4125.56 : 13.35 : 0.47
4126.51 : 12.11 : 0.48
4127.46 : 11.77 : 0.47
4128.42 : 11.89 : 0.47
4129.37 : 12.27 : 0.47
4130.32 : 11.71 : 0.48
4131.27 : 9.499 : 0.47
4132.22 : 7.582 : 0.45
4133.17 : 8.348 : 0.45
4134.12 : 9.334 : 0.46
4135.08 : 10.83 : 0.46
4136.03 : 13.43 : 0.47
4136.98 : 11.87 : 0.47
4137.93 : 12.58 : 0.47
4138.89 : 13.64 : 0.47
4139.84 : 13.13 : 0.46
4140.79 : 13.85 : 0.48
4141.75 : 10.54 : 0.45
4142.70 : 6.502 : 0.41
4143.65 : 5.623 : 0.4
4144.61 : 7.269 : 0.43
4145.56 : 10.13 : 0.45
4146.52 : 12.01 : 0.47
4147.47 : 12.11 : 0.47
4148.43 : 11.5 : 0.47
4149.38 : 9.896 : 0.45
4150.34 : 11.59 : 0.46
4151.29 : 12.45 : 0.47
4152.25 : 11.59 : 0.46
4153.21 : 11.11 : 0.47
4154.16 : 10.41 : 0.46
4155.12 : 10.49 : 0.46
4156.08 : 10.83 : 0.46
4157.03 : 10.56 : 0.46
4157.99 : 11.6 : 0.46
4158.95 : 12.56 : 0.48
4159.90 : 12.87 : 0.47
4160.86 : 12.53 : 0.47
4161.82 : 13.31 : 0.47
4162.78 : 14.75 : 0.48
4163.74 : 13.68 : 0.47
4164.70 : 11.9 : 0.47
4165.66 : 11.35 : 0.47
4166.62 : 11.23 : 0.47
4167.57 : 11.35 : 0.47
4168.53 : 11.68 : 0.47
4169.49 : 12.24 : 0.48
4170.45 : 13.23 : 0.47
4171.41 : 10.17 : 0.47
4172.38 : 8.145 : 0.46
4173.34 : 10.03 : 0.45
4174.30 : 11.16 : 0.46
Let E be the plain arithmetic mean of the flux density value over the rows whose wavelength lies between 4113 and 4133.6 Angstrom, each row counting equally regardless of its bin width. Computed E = 11.9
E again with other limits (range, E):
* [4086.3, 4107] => 12.2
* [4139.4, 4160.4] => 10.8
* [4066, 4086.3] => 10.4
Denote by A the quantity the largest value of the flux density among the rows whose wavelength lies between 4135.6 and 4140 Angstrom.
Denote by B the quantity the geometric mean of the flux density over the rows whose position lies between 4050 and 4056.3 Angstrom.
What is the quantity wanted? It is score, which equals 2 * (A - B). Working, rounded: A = 13.64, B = 11.3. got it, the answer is 5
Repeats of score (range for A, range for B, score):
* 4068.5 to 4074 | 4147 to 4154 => 0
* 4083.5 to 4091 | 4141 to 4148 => 14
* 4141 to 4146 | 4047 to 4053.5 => 0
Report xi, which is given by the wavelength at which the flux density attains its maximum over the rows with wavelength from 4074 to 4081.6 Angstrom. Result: 4081.16 Angstrom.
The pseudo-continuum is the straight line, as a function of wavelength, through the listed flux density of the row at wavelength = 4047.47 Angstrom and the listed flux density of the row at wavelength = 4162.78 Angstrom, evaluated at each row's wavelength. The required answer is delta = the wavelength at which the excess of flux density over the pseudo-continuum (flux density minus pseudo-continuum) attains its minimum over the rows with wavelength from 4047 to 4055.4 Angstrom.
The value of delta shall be 4047.47 Angstrom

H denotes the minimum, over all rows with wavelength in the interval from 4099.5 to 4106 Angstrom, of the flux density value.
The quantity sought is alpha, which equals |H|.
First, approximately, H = 8.64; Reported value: 9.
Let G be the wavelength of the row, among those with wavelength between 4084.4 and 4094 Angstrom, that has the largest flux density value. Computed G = 4088.68 Angstrom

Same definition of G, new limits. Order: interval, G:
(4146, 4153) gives 4151.29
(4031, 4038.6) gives 4037.23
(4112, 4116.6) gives 4116.08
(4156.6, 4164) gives 4162.78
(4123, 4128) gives 4124.61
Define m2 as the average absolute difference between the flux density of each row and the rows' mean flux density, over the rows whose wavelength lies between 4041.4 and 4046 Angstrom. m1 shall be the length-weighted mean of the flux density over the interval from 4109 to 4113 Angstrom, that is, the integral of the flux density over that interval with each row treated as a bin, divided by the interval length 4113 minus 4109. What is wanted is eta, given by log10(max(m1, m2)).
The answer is 1.06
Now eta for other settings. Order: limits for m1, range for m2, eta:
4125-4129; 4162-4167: 1.09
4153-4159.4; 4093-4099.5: 1.04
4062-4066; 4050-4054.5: 0.83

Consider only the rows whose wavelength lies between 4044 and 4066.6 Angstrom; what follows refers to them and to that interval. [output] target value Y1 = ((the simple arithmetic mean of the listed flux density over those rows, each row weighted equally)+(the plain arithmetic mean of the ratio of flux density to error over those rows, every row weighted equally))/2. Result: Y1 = 13.9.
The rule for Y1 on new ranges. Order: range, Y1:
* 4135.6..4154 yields 17.6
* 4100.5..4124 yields 18.2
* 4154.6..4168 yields 18.9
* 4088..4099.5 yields 19.0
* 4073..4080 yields 15.8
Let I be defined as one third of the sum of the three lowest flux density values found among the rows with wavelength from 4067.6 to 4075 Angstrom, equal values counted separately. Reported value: 7.4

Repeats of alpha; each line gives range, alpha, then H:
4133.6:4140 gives 9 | 9.334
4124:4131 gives 12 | 11.71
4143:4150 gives 6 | 5.623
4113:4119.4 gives 10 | 10.42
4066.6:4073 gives 6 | 5.779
